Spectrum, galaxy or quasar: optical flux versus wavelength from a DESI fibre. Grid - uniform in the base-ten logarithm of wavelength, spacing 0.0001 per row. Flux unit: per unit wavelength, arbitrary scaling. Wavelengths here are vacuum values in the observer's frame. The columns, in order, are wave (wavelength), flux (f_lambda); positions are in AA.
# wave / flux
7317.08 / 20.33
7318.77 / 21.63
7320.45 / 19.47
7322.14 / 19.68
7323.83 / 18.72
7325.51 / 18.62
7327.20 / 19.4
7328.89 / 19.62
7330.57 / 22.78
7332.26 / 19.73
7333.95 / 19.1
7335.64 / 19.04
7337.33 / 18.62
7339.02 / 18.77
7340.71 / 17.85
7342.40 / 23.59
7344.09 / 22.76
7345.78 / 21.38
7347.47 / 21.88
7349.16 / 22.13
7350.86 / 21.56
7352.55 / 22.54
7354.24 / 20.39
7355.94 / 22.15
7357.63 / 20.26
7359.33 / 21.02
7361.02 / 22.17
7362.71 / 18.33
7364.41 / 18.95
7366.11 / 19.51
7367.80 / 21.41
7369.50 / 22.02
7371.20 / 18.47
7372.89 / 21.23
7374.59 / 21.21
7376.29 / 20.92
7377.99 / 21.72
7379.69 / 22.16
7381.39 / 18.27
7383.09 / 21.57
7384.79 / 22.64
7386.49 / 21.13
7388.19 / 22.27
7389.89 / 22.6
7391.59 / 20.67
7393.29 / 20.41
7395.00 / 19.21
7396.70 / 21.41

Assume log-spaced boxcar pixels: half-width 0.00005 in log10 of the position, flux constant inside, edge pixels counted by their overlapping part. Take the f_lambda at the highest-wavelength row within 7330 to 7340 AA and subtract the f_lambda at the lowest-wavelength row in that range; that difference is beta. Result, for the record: -4.0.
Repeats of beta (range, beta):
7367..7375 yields -0.2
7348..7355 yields -1.7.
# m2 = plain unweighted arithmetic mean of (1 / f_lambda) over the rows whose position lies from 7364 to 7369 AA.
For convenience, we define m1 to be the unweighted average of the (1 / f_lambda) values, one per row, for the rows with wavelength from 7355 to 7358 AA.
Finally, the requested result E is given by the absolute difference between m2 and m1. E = 0.0030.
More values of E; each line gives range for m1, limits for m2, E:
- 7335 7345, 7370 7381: 0.0024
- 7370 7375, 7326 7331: 0.0007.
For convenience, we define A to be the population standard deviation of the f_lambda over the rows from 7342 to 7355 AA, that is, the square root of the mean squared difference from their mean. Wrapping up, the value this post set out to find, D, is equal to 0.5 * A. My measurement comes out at 0.45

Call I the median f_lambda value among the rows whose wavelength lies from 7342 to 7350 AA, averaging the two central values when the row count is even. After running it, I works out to 22.1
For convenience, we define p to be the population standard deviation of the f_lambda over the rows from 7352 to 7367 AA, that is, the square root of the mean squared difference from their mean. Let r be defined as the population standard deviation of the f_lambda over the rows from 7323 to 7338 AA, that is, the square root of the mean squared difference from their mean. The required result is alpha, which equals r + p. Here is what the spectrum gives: 2.63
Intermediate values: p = 1.42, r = 1.22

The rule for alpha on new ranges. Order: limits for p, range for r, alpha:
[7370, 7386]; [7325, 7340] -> 2.66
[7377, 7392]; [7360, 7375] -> 2.74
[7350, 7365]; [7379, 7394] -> 2.71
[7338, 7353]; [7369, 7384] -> 3.14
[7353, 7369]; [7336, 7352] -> 3.19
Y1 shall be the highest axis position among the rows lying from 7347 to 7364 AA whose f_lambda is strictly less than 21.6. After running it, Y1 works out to 7362.71 AA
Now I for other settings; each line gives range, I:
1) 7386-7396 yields 20.9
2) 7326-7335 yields 19.6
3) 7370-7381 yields 21.2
